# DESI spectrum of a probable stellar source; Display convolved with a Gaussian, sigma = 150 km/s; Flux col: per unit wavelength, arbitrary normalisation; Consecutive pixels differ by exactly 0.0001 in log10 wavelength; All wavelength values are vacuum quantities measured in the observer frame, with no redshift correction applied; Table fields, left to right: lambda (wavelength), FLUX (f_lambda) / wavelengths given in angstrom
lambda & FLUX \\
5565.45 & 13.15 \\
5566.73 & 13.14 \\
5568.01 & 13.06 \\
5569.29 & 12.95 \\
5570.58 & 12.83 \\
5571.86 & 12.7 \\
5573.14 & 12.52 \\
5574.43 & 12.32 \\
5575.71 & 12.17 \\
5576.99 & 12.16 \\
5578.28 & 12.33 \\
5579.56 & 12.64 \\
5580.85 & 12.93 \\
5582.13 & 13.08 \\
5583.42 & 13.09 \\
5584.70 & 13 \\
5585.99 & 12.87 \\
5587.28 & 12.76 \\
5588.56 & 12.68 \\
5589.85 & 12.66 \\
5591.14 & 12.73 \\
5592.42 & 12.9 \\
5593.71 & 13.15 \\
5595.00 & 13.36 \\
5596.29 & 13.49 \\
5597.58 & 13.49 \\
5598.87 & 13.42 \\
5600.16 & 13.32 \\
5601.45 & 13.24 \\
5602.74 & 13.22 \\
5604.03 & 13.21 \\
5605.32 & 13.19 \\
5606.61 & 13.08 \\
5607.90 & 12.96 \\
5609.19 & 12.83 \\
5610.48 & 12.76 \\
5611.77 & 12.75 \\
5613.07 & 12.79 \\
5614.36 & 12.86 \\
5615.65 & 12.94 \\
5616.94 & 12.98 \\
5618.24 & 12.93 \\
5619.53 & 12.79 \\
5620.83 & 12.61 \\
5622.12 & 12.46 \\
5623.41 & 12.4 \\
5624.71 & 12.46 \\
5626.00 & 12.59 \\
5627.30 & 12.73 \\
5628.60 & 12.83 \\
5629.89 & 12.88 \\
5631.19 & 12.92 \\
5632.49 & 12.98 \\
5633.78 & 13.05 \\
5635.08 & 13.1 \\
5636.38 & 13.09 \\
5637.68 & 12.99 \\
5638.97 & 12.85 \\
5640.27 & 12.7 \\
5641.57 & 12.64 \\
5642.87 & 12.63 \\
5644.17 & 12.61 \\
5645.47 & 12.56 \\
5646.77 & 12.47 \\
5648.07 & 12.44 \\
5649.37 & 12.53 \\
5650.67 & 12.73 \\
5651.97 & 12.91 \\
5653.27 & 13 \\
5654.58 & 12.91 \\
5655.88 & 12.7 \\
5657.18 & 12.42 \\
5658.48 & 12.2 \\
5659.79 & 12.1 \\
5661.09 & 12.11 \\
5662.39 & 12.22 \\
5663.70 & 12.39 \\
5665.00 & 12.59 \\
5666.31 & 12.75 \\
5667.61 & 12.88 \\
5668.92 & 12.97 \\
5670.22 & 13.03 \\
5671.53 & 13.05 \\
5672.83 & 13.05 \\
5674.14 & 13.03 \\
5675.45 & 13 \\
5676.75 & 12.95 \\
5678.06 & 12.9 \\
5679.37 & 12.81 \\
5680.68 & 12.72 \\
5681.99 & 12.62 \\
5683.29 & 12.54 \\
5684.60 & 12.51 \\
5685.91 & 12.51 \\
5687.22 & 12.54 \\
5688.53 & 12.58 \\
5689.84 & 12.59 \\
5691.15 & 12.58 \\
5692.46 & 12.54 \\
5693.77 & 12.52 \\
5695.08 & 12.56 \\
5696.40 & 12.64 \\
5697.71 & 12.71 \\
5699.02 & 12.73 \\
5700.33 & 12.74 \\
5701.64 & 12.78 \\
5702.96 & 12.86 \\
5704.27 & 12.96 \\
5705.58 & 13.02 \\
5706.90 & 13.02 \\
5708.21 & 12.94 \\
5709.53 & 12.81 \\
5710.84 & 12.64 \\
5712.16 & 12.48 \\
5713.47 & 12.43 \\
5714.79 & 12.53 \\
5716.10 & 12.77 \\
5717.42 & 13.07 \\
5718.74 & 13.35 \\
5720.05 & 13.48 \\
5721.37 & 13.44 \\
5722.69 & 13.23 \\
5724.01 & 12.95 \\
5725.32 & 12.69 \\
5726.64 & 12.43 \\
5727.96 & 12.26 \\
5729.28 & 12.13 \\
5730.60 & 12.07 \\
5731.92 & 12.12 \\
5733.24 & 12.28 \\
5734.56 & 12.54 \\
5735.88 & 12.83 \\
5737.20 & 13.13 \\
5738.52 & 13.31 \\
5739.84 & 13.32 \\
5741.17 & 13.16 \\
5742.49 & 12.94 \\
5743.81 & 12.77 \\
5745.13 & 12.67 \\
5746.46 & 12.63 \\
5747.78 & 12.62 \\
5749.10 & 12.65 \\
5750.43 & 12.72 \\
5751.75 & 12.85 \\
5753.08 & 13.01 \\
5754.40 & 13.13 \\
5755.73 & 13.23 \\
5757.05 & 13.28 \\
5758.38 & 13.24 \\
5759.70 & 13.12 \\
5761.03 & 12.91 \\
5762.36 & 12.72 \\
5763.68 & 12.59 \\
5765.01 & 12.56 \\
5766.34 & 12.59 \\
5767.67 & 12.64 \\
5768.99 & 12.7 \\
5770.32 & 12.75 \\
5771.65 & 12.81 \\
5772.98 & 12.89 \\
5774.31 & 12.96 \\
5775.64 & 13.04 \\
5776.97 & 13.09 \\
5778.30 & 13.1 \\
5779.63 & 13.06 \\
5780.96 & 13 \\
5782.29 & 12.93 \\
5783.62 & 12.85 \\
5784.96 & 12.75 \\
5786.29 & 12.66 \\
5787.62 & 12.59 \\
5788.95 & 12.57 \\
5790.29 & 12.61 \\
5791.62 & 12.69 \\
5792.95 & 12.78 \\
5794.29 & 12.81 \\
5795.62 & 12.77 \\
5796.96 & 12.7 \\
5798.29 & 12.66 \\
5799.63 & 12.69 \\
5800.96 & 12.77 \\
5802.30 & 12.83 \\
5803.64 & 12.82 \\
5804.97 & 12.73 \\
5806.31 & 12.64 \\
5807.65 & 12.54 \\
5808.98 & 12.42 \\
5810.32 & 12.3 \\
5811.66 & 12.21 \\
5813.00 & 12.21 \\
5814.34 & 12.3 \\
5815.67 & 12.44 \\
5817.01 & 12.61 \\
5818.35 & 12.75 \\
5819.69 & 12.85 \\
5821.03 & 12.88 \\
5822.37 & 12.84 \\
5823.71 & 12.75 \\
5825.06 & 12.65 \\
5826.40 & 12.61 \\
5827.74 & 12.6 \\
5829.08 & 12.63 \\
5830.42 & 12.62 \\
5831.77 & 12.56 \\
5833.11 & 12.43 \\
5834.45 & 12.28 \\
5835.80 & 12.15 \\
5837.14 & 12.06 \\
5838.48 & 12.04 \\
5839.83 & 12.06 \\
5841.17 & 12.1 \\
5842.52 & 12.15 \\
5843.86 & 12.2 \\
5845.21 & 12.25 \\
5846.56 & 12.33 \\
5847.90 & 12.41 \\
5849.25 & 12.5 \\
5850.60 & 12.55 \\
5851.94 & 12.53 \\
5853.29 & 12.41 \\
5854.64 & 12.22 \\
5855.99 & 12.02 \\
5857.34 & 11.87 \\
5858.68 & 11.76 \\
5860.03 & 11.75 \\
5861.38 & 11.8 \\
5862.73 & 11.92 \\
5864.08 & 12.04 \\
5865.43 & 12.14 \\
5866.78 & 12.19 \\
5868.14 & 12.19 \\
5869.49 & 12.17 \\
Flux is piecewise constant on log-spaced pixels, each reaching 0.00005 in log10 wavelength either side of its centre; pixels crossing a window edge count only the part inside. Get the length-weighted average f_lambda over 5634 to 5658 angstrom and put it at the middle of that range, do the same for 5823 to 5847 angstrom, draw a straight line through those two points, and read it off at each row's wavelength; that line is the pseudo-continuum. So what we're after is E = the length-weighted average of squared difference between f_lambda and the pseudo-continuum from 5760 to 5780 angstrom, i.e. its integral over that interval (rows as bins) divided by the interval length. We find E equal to 0.16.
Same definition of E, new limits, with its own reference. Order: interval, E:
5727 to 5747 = 0.20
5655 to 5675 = 0.13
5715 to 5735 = 0.25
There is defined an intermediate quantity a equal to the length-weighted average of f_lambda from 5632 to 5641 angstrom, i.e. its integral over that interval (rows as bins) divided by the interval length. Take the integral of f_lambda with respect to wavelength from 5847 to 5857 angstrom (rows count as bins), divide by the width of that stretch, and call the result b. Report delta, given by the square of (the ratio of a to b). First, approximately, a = 13.0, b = 12.4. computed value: 1.10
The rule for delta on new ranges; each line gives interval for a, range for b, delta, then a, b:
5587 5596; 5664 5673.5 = 1.01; 12.9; 12.9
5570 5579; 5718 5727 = 0.90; 12.4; 13.1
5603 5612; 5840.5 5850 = 1.12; 13.0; 12.3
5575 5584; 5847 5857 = 1.04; 12.6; 12.4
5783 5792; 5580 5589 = 0.96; 12.7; 12.9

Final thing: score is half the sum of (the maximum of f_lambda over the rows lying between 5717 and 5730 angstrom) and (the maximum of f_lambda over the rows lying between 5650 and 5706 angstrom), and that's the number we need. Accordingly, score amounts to 13.3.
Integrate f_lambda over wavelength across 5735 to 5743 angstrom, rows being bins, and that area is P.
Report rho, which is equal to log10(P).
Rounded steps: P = 104.8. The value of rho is 2.02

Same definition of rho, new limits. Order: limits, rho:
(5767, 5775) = 2.01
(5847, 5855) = 2.00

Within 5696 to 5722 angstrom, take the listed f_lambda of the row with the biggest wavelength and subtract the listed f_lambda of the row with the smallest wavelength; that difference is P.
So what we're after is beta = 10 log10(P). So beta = -1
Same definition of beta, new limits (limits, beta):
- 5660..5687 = -4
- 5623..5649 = -14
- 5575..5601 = 1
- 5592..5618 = -11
